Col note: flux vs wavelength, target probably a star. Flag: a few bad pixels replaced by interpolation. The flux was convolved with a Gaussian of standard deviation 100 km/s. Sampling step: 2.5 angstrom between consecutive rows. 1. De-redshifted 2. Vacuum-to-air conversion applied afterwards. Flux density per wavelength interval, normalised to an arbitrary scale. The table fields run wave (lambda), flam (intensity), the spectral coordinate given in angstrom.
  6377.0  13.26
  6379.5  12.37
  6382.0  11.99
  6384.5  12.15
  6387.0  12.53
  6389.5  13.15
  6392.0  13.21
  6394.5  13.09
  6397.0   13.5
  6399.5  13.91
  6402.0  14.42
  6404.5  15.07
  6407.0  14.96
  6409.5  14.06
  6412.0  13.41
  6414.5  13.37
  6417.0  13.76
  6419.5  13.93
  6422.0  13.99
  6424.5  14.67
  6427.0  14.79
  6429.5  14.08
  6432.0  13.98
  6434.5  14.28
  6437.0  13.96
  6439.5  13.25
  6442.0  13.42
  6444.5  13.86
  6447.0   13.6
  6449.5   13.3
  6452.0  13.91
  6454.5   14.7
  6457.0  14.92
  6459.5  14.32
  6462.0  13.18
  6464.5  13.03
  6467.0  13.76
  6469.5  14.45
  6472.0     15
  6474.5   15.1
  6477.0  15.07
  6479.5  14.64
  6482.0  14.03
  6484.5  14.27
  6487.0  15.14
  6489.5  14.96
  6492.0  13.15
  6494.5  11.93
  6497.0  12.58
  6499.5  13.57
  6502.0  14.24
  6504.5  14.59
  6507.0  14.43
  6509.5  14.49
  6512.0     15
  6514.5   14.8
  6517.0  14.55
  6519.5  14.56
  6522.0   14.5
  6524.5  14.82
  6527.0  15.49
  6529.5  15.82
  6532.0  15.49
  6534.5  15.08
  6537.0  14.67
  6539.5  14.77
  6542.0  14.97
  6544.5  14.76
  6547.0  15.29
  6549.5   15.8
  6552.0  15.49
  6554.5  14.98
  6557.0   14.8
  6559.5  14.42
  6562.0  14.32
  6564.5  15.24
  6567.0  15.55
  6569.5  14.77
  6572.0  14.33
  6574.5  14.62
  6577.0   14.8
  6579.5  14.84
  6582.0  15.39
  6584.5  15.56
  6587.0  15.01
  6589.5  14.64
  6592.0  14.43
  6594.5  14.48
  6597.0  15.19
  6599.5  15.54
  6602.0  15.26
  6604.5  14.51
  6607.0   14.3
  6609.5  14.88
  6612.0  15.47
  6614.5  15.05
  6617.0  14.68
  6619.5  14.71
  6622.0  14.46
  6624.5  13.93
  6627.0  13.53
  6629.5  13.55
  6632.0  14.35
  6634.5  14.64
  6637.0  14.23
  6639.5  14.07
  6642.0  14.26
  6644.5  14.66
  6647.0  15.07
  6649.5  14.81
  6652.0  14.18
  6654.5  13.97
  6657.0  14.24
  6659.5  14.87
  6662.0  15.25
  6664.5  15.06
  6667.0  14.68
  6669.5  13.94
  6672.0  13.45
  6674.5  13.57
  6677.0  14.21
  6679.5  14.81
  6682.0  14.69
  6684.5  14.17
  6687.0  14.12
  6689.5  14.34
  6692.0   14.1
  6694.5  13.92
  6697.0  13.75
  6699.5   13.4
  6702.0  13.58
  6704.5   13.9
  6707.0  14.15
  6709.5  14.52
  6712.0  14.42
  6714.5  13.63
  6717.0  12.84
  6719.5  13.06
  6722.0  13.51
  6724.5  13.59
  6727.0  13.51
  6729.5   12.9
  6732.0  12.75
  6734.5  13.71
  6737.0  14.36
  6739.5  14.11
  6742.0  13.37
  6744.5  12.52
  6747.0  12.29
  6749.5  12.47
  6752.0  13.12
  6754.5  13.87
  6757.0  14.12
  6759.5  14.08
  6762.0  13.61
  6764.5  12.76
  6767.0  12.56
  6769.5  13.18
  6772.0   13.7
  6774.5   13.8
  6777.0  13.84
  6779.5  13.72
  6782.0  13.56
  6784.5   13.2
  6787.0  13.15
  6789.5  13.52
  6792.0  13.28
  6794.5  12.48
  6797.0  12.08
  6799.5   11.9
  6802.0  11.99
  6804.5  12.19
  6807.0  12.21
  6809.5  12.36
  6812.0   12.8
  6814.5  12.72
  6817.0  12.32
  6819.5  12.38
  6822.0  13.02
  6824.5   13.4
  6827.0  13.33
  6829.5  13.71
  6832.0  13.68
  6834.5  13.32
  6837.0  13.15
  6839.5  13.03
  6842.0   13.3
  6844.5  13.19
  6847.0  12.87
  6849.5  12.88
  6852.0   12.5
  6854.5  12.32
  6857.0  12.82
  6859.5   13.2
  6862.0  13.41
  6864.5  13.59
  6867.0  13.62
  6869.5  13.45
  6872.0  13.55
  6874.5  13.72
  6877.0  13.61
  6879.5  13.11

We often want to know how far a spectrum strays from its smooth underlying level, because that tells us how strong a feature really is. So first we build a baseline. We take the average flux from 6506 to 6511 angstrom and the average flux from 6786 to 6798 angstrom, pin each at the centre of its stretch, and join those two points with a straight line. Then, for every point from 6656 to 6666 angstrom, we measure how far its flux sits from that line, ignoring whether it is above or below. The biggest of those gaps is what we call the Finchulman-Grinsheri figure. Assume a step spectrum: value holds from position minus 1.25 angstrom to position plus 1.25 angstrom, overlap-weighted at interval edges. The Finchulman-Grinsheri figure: 1.6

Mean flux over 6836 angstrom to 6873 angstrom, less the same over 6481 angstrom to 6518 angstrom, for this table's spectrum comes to -1.0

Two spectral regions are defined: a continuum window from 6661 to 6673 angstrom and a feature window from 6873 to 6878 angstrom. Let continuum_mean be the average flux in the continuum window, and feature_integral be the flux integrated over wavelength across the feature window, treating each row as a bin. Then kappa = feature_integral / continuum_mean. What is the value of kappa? 4.7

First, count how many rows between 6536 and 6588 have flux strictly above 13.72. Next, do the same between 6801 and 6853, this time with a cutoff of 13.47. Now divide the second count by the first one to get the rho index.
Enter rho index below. 0.10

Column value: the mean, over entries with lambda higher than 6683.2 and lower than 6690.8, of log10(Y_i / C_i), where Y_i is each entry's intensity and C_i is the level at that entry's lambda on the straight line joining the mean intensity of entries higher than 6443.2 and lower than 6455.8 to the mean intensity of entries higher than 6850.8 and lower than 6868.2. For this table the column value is 0.03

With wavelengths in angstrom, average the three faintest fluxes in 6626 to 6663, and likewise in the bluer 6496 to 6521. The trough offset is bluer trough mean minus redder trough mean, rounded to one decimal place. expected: -0.2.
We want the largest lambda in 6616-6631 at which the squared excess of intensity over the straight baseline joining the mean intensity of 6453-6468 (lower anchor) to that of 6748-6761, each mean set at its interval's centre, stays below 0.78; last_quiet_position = 6629.5 angstrom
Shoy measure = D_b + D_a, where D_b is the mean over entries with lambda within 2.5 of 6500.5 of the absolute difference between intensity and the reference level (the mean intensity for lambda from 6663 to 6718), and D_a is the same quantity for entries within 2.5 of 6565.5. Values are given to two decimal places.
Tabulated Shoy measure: 1.67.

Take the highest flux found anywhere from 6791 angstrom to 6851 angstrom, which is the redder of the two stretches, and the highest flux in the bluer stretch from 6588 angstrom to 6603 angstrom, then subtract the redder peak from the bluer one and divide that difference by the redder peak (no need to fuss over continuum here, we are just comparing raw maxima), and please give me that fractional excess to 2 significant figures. 0.13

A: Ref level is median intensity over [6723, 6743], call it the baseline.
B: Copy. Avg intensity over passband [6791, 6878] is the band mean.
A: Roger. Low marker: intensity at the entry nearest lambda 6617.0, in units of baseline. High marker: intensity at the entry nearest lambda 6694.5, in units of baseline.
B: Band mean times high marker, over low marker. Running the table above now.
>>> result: 12.3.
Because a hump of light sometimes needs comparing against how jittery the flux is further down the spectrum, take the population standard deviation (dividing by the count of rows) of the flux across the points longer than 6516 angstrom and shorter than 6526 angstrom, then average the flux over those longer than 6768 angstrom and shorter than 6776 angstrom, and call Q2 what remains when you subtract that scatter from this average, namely 13.4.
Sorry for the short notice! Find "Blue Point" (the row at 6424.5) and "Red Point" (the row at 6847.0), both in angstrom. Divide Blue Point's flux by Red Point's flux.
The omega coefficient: 1.14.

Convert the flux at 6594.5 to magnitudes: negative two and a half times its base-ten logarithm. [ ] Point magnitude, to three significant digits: -2.90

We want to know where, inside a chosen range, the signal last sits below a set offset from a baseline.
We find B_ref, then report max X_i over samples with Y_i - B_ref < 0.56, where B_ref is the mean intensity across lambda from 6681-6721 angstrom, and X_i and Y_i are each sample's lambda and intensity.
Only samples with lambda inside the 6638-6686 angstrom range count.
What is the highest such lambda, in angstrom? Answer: 6684.5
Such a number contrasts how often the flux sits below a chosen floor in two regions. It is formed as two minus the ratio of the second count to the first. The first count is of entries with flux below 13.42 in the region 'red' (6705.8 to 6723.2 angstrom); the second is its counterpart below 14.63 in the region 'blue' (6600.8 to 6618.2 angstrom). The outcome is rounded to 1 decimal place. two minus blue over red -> 1.0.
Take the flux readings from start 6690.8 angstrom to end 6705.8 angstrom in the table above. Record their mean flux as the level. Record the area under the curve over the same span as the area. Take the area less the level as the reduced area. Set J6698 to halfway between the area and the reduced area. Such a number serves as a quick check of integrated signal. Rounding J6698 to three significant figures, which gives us 200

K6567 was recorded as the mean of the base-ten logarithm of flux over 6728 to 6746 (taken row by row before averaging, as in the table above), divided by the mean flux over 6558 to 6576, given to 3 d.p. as 0.076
